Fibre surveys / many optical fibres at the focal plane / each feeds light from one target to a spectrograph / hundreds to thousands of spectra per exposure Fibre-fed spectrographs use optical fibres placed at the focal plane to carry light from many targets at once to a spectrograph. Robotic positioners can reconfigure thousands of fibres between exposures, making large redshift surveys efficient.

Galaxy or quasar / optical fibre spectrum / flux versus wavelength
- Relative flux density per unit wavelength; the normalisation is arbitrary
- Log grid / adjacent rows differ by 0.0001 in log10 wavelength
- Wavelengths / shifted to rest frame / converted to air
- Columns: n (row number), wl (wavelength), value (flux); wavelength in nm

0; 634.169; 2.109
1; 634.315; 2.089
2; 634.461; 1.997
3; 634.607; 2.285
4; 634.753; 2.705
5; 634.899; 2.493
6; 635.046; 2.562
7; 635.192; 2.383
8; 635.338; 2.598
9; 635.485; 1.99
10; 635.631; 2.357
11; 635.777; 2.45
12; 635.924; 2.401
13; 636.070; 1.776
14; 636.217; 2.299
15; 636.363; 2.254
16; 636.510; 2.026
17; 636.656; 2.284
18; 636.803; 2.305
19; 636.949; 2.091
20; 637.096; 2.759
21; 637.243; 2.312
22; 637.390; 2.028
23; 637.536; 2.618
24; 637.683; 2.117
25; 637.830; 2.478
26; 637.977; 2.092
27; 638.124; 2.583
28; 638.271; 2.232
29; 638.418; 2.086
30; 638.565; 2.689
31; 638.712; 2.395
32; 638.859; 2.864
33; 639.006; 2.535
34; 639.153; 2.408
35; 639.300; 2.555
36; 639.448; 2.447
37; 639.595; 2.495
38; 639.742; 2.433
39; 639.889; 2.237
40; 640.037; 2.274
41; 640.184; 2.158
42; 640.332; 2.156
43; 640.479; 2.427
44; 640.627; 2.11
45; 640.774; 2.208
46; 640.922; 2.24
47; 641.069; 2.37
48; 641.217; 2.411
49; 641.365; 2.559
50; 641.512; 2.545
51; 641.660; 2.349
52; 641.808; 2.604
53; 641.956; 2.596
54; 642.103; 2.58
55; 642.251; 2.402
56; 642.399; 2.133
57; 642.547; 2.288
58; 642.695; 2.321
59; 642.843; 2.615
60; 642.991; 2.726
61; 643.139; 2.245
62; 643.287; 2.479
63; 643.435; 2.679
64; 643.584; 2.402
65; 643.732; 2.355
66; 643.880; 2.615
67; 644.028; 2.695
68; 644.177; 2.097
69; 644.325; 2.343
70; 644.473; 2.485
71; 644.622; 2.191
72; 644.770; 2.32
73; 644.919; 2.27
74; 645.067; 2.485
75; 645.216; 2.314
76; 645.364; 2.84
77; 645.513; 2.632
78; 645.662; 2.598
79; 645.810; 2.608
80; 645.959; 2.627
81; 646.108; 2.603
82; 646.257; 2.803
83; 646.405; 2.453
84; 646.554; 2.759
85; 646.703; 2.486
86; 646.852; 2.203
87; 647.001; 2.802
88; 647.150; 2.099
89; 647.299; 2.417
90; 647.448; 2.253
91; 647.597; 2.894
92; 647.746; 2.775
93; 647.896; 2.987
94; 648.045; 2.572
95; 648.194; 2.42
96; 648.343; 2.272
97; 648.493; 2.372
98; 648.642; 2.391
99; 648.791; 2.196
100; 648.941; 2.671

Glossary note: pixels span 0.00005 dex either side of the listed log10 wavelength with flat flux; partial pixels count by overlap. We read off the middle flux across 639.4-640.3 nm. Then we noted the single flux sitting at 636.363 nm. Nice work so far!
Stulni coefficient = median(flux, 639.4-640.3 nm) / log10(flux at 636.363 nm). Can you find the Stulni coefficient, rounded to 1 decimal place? 6.7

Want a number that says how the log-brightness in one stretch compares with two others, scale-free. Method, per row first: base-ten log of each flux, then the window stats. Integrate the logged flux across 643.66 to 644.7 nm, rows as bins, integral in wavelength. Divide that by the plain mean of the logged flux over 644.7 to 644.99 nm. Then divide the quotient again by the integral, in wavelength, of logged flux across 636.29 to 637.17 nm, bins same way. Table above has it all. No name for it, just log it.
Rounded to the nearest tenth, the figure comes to 3.5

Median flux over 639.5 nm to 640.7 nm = 2.26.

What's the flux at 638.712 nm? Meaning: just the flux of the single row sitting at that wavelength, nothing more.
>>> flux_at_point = 2.395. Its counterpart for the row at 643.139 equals 2.245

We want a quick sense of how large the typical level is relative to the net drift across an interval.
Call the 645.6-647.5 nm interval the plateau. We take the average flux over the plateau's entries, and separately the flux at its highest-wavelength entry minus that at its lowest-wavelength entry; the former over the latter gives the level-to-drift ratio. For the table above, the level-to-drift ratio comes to -7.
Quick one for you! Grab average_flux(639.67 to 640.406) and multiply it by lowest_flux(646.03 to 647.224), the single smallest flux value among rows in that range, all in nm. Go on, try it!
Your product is 4.7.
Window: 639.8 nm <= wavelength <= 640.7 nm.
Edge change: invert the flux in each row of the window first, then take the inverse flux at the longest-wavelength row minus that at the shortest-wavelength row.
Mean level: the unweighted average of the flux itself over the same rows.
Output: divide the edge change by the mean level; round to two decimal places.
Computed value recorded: 0.01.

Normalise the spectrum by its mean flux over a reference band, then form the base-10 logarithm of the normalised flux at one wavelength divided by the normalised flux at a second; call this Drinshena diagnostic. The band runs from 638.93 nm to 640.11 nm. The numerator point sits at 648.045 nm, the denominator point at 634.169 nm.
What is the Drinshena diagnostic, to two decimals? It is 0.09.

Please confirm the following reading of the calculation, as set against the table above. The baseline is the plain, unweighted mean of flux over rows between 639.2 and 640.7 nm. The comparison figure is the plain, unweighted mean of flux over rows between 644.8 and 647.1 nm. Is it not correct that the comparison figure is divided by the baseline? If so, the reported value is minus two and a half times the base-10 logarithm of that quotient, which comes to -0.10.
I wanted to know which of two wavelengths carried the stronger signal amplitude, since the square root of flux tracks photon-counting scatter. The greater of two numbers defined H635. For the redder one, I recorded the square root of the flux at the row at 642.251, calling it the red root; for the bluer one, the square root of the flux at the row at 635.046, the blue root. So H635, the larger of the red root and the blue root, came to 1.601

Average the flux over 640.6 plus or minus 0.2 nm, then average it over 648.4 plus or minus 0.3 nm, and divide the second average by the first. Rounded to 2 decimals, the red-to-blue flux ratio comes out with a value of 1.05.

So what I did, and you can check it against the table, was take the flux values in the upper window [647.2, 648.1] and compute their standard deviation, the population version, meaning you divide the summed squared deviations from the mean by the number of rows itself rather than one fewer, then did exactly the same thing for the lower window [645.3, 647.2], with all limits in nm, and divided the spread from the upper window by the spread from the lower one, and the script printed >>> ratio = 1.2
